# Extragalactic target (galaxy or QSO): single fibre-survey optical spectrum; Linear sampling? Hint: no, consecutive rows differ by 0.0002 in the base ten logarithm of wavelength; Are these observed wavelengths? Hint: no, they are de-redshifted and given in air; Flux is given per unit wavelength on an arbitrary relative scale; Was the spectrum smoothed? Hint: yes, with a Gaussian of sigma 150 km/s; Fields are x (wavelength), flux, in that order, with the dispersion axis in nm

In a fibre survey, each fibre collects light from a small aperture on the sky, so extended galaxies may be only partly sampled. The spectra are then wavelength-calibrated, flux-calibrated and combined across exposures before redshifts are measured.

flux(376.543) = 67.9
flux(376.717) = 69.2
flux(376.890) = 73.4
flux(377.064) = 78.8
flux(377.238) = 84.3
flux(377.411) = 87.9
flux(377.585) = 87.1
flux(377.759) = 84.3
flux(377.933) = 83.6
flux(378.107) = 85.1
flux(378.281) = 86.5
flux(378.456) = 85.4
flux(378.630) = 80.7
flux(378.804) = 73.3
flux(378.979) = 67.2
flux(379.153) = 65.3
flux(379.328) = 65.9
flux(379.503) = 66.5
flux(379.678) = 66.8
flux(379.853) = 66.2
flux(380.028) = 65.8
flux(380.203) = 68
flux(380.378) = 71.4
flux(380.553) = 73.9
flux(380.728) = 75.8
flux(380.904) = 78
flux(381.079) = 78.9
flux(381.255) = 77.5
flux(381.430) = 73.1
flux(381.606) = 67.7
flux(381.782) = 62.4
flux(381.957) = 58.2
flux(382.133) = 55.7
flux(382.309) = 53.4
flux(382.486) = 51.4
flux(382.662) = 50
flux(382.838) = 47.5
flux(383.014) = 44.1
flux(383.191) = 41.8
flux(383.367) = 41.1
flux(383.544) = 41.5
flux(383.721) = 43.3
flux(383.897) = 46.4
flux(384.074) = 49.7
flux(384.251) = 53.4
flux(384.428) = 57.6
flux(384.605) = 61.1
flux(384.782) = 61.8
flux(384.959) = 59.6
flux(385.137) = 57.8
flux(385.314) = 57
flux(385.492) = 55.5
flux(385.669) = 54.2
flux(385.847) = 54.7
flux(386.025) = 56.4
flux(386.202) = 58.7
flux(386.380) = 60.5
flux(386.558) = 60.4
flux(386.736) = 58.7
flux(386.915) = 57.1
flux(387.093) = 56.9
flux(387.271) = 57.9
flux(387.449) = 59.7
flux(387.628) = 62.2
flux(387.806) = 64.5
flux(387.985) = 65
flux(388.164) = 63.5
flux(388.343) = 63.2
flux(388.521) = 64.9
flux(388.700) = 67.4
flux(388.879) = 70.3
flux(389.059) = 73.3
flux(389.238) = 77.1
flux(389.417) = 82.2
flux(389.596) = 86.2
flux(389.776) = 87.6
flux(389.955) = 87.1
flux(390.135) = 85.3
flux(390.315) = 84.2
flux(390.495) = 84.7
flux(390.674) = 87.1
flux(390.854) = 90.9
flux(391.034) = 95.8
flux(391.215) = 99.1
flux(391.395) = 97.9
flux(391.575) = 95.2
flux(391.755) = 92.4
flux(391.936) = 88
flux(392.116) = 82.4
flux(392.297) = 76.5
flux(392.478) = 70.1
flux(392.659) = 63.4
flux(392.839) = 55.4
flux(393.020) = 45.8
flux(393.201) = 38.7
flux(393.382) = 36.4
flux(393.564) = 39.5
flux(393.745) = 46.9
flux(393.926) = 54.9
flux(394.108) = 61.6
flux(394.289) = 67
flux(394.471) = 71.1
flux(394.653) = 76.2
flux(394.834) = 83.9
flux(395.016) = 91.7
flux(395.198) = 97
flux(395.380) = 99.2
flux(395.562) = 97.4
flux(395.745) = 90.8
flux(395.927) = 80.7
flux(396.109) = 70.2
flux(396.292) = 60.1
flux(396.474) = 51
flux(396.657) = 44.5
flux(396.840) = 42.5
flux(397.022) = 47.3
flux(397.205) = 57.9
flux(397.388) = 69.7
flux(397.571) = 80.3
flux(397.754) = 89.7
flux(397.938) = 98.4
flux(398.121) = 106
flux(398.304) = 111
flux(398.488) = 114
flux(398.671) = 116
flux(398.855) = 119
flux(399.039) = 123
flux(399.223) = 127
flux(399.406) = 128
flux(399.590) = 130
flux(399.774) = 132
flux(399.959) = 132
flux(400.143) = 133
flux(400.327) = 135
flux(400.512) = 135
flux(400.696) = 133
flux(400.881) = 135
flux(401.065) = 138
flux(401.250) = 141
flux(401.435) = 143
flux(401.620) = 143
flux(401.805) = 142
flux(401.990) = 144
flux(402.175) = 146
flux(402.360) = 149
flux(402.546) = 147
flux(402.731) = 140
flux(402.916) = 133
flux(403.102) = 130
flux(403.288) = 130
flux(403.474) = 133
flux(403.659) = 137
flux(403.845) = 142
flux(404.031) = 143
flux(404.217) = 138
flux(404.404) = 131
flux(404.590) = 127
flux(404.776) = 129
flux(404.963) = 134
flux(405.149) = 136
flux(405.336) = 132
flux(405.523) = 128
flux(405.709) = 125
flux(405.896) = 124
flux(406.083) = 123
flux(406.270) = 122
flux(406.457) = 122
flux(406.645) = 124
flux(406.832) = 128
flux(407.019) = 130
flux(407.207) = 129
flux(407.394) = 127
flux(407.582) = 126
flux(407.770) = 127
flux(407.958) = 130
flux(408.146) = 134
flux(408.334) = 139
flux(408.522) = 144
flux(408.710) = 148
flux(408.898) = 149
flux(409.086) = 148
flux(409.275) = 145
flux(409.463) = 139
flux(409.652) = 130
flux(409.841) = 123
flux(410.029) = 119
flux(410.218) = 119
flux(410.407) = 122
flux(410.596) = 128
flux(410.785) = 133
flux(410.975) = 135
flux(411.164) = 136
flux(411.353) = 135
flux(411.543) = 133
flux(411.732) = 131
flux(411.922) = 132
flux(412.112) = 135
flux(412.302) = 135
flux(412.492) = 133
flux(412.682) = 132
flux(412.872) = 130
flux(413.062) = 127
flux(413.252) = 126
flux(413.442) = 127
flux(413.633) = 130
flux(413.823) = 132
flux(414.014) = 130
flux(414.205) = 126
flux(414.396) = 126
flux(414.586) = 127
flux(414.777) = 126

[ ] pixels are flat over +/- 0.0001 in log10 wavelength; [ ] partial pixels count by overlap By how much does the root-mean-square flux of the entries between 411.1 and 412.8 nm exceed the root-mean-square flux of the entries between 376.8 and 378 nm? 51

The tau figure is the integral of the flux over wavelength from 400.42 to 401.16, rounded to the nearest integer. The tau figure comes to 100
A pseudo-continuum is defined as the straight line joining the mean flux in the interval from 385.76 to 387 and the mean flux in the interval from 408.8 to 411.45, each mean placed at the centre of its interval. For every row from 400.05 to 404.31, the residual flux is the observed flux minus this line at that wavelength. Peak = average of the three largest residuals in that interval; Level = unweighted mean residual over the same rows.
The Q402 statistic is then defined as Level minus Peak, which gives -8.1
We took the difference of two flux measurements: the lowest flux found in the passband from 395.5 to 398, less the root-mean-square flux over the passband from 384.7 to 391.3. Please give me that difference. -28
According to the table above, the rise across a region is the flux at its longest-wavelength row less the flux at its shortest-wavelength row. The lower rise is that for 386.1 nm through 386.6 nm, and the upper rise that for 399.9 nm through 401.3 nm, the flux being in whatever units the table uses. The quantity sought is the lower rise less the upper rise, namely -7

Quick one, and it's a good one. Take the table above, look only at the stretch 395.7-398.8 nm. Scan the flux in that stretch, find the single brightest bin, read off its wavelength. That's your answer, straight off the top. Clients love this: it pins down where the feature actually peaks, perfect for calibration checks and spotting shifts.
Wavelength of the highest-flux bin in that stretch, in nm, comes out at 398.671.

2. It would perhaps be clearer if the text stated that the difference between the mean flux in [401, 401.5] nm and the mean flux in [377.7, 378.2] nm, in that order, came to 56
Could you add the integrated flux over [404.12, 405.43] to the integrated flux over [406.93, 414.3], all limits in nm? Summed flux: 1147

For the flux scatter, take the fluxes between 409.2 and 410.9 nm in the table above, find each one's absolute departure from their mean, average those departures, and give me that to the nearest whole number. 7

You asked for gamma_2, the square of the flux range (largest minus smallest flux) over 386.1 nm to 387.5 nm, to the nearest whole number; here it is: 13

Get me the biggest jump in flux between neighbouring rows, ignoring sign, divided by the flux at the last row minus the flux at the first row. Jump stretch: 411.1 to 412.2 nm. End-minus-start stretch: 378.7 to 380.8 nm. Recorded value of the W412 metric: 1.2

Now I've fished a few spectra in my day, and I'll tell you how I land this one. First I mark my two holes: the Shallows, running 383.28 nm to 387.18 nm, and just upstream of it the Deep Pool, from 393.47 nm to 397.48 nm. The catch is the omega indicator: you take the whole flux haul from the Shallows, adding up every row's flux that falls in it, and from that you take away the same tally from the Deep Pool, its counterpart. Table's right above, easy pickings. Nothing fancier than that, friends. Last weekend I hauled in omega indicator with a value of -298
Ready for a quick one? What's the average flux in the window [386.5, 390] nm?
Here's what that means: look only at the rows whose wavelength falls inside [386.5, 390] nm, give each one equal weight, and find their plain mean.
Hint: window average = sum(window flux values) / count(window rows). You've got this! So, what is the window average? 68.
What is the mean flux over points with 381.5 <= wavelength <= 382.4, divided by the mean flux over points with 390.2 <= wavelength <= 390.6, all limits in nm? 0.70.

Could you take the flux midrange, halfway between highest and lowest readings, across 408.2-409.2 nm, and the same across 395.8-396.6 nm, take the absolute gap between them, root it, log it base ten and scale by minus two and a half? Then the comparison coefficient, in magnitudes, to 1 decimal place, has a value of -2.4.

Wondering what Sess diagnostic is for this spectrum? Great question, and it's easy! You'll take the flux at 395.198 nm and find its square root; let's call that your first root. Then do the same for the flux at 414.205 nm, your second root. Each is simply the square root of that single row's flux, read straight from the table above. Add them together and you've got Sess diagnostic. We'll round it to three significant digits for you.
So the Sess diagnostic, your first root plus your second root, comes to 21.1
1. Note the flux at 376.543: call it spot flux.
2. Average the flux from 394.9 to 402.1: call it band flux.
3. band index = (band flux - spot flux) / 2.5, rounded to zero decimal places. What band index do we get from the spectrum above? 15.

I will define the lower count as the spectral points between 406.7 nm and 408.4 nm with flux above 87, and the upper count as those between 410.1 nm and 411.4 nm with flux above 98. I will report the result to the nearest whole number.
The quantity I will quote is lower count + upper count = 16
